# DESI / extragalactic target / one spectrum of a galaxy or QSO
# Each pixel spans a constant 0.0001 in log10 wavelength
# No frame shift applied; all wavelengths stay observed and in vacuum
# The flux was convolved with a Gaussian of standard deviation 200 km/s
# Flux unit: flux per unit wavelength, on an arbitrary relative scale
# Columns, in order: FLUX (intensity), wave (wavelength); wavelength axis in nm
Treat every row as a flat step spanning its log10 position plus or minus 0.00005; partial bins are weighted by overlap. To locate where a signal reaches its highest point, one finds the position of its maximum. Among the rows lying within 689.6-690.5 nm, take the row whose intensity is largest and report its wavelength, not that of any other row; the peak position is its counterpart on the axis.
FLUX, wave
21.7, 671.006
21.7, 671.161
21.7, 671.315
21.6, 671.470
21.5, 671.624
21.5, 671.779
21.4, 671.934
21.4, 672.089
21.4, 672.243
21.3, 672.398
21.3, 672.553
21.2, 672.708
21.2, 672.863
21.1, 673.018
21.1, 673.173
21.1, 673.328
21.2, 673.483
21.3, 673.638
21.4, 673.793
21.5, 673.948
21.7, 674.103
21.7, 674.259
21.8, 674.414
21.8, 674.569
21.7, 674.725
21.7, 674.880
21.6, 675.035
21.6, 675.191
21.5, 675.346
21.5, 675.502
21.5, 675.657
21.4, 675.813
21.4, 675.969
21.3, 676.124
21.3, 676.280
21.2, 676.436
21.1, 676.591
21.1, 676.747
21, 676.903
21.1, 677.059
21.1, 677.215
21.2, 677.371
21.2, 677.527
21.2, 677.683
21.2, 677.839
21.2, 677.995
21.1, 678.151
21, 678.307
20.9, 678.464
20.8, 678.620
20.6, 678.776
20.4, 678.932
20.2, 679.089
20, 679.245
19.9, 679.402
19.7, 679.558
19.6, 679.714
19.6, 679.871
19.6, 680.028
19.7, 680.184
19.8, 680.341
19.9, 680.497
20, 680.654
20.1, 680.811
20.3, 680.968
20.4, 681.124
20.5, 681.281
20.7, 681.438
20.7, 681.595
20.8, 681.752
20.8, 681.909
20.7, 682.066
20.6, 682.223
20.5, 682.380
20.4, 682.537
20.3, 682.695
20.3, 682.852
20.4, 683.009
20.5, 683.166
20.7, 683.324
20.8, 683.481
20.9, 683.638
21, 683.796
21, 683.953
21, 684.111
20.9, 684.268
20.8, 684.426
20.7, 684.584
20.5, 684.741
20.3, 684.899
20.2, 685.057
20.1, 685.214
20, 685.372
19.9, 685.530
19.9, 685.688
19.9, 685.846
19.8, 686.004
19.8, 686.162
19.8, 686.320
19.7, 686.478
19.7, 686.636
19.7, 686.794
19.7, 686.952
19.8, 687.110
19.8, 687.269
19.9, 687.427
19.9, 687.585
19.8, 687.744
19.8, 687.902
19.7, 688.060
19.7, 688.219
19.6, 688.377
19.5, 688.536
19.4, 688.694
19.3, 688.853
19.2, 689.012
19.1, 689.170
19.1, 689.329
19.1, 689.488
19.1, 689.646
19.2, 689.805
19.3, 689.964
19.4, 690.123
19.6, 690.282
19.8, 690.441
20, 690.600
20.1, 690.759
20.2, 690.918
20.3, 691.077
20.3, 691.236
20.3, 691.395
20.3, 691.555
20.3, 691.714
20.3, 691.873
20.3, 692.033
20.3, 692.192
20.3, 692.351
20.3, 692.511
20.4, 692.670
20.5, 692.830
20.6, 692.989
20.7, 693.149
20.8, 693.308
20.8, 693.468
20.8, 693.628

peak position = 690.441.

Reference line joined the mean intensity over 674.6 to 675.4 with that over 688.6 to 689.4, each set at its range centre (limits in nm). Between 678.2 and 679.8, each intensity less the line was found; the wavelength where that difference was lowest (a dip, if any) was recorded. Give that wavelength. 679.714 nm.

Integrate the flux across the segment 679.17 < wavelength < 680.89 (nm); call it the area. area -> 34.1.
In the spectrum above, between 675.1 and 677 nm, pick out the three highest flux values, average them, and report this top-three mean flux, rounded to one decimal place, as 21.5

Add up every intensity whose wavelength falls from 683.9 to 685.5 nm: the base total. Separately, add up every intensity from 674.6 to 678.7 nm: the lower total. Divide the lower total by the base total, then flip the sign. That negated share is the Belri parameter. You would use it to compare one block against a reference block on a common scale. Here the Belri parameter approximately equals -2.7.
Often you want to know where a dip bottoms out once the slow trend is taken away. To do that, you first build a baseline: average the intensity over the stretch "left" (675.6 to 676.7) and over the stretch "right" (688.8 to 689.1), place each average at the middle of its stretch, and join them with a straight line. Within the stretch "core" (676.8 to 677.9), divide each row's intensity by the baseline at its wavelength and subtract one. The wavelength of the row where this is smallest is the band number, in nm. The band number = 676.903 nm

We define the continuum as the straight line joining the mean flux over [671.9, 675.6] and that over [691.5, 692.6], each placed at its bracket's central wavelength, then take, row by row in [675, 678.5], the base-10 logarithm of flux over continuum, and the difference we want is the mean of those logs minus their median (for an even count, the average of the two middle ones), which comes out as -0.0002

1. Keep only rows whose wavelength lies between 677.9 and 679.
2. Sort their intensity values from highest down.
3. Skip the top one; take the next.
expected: 21.1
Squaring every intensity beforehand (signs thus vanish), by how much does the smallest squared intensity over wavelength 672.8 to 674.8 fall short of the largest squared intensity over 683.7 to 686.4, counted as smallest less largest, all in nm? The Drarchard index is 4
